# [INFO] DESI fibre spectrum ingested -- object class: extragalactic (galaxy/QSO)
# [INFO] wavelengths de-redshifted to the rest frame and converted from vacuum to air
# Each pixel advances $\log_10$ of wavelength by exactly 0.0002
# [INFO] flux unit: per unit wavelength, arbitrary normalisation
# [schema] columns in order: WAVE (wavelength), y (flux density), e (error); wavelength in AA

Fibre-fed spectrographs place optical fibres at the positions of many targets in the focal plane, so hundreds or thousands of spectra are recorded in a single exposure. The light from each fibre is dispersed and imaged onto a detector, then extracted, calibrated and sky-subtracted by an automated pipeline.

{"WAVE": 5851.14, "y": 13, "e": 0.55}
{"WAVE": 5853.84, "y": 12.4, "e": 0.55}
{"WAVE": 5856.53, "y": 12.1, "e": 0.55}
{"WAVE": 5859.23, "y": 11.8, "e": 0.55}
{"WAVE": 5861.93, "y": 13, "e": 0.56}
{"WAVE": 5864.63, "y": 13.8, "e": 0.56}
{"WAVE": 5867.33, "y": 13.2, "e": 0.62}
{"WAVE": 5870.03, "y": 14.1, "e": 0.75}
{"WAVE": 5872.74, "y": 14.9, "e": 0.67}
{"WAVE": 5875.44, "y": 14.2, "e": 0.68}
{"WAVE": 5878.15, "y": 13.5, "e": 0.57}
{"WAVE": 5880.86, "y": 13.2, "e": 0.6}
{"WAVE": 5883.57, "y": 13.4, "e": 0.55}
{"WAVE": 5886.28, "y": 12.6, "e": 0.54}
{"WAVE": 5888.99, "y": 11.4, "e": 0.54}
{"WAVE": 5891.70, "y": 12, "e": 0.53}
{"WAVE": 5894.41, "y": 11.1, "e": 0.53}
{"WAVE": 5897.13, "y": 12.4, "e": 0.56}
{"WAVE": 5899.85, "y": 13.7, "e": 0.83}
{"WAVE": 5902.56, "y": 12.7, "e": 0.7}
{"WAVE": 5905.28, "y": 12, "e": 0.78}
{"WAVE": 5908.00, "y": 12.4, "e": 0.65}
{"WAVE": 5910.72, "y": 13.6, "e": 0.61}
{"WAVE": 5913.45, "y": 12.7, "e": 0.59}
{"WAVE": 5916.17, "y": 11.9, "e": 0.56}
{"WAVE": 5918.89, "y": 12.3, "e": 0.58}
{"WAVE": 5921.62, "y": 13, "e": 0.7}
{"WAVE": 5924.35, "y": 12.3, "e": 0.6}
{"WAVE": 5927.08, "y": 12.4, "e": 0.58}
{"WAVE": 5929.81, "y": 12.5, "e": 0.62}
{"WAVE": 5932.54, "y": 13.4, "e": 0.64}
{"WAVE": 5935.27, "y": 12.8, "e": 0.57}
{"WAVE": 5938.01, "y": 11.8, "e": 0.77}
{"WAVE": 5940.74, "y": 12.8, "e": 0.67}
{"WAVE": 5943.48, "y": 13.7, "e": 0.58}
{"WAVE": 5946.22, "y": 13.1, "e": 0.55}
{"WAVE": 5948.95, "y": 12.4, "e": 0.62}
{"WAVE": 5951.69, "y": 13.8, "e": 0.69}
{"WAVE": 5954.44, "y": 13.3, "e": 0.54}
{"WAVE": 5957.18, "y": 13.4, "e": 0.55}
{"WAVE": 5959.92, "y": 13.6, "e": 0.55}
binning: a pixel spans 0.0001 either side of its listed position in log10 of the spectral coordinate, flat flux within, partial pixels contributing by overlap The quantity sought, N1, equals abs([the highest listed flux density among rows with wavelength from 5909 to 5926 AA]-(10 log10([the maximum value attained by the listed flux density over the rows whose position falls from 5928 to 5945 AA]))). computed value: 2.23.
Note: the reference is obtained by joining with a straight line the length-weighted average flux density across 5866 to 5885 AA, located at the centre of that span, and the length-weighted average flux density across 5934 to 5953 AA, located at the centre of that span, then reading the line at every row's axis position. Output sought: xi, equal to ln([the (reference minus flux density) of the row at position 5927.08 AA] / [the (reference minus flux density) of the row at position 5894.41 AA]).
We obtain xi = -1.2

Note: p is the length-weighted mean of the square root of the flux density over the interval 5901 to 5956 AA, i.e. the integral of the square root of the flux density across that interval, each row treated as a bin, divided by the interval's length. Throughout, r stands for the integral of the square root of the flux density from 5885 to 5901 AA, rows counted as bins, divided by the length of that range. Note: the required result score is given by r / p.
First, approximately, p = 3.57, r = 3.488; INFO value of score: 0.98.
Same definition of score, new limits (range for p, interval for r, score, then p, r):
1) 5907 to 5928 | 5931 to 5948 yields 1.01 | 3.55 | 3.594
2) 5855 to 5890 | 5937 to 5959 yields 1.00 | 3.63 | 3.615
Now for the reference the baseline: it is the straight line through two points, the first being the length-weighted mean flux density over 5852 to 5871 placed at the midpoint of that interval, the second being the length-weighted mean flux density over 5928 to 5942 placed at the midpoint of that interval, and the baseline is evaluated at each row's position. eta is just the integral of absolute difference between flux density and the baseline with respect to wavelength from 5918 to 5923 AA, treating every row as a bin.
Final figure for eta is 2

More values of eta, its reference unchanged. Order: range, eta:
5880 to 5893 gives 9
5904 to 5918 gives 8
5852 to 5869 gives 11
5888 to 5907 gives 16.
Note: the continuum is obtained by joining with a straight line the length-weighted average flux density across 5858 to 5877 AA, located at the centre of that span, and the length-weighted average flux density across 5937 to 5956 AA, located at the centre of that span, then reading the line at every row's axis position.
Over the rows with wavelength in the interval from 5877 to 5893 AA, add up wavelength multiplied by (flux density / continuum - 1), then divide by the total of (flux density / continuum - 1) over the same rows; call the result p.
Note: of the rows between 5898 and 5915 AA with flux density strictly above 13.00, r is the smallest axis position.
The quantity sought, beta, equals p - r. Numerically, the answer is -11.1 AA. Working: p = 5888.7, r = 5899.85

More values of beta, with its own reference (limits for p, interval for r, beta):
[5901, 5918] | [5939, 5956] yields -34.1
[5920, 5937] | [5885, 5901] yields 26.9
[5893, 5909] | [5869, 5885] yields 30.0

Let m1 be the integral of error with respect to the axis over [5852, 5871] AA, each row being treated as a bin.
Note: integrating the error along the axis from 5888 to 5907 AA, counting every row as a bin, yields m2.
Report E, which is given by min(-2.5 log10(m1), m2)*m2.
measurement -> -31.9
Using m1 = 11.16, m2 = 12.2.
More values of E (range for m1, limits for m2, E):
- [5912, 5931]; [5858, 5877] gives -31.6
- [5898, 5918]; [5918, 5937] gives -33.0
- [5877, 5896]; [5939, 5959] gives -30.7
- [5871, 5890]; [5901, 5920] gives -32.1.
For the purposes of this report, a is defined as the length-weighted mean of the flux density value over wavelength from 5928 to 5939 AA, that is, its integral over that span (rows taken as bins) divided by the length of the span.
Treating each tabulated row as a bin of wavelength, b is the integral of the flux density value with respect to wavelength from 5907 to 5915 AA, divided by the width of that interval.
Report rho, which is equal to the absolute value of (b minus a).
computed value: 0.25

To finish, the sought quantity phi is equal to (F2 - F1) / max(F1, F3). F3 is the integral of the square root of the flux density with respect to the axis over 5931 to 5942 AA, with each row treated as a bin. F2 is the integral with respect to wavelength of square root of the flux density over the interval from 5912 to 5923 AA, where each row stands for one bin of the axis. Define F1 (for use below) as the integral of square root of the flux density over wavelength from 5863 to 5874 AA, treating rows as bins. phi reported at -0.05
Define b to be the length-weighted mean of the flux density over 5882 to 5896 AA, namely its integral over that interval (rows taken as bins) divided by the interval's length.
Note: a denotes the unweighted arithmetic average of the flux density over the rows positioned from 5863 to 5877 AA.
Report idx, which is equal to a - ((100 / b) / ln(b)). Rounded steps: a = 14.0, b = 12.1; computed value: 10.7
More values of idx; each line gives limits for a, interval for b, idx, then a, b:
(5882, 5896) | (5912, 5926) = 8.9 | 12.1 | 12.4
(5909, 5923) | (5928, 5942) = 9.6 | 12.7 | 12.7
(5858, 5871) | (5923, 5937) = 10.1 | 13.2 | 12.7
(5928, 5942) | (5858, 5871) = 9.7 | 12.7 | 13.2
